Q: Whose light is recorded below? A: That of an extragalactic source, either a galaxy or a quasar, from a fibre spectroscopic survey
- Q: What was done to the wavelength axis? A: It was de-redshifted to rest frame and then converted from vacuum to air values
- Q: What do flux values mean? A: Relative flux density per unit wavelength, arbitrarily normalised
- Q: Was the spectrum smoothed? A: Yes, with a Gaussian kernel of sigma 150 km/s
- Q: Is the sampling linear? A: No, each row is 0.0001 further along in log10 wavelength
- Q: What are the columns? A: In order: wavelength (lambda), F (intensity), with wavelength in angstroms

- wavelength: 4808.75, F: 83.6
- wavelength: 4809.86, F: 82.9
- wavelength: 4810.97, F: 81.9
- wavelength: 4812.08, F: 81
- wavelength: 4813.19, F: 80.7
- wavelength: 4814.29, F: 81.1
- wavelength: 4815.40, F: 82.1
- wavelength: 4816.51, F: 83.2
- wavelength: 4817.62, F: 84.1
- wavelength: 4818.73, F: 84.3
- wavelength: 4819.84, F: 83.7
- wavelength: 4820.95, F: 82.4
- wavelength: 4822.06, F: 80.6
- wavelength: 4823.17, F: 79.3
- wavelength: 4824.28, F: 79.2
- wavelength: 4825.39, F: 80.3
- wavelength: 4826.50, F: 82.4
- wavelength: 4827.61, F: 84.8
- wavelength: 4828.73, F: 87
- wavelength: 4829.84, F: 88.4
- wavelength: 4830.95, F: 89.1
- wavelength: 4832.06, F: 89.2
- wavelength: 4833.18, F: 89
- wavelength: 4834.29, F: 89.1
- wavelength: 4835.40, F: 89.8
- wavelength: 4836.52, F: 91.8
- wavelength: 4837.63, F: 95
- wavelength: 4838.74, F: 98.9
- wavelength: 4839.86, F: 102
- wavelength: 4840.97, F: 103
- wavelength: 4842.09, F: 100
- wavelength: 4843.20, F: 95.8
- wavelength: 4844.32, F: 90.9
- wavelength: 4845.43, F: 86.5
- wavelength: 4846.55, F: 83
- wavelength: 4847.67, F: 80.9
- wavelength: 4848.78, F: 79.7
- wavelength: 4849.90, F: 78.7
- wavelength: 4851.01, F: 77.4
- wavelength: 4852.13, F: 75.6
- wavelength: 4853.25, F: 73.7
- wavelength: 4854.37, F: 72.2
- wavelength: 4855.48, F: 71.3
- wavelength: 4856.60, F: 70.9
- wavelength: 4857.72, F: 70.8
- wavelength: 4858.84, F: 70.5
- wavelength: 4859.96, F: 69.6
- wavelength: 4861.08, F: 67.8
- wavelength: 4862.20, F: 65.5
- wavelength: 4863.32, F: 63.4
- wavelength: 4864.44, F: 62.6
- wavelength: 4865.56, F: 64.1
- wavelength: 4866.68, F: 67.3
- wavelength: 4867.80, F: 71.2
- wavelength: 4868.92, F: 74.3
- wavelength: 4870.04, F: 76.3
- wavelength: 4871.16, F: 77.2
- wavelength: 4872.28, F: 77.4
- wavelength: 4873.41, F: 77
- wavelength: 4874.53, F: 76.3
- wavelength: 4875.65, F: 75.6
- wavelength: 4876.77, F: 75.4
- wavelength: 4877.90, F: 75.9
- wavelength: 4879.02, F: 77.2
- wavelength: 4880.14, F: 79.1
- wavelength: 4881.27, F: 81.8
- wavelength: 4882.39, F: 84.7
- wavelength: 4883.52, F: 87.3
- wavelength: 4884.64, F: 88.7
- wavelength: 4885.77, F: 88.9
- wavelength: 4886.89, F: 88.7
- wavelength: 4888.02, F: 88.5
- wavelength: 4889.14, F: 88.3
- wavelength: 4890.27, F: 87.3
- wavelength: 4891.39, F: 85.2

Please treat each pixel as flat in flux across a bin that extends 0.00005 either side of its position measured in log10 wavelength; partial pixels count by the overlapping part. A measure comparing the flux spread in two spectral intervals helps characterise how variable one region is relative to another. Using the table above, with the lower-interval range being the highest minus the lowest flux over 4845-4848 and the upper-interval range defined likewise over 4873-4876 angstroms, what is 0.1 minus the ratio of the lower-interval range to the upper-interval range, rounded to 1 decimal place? -3.9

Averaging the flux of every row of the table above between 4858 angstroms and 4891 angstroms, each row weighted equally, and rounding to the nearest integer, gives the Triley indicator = 77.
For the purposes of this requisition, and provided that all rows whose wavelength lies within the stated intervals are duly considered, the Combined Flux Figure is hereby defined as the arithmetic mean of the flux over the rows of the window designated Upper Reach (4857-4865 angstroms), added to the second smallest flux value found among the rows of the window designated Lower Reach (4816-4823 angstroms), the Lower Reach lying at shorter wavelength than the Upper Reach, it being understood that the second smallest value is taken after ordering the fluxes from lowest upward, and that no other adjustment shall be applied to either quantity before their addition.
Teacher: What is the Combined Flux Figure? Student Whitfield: 150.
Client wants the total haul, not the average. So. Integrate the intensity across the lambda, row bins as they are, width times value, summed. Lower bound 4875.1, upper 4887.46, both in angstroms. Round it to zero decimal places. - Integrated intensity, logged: 1015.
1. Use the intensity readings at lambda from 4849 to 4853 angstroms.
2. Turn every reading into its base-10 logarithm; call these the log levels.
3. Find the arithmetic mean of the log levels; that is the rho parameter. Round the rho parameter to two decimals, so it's 1.89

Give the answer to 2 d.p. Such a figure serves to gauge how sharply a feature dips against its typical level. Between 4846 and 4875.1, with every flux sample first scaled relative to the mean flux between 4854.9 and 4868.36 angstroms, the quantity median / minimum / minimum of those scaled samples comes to 1.26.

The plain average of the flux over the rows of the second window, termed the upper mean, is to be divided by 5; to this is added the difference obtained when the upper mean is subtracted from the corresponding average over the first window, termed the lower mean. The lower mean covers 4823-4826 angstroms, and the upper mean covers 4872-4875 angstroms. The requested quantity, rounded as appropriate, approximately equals 18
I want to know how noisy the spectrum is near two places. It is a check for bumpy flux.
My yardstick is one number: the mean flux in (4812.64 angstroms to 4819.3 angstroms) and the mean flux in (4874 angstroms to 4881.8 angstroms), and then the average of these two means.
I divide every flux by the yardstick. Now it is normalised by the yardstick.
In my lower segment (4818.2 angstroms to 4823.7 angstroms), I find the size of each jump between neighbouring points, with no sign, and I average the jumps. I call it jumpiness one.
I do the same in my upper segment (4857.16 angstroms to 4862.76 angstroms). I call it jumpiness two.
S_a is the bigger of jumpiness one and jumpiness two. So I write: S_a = 0.017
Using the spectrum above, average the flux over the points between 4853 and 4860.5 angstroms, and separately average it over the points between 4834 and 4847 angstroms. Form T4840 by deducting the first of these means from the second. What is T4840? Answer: 23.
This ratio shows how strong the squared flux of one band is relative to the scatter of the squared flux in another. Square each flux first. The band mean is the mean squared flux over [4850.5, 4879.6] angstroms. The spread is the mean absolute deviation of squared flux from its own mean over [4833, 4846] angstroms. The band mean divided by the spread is 5.8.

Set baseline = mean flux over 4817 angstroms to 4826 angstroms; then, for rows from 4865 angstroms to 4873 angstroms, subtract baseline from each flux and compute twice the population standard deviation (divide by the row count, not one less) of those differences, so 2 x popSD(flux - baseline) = 10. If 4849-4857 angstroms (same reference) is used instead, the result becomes 6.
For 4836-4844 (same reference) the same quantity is 7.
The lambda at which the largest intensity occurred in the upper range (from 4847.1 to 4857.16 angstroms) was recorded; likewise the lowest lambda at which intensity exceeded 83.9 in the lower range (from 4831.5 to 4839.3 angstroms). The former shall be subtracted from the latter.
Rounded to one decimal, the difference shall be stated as -15.6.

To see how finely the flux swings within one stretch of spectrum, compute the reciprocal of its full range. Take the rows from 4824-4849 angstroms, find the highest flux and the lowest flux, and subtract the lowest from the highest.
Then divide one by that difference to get 0.04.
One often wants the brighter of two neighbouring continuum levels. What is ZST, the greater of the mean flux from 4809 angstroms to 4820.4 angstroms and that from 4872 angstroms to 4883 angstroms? 82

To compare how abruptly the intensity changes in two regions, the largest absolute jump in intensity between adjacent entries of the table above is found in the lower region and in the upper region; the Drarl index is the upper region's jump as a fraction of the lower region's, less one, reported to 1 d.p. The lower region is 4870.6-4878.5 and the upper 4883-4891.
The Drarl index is 1.0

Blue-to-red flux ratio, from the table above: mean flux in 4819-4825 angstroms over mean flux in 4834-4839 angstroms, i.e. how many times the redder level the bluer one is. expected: 0.87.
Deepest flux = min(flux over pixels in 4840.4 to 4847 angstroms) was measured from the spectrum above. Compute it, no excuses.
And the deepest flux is 83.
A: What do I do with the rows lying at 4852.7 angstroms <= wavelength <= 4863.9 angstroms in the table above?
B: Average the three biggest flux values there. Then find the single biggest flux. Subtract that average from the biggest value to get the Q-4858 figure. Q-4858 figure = 1.3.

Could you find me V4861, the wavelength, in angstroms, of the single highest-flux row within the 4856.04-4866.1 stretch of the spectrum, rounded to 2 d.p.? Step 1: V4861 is 4856.60 angstroms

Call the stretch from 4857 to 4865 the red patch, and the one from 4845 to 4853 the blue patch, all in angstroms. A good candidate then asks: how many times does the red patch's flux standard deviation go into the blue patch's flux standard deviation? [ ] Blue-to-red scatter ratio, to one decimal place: 1.1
